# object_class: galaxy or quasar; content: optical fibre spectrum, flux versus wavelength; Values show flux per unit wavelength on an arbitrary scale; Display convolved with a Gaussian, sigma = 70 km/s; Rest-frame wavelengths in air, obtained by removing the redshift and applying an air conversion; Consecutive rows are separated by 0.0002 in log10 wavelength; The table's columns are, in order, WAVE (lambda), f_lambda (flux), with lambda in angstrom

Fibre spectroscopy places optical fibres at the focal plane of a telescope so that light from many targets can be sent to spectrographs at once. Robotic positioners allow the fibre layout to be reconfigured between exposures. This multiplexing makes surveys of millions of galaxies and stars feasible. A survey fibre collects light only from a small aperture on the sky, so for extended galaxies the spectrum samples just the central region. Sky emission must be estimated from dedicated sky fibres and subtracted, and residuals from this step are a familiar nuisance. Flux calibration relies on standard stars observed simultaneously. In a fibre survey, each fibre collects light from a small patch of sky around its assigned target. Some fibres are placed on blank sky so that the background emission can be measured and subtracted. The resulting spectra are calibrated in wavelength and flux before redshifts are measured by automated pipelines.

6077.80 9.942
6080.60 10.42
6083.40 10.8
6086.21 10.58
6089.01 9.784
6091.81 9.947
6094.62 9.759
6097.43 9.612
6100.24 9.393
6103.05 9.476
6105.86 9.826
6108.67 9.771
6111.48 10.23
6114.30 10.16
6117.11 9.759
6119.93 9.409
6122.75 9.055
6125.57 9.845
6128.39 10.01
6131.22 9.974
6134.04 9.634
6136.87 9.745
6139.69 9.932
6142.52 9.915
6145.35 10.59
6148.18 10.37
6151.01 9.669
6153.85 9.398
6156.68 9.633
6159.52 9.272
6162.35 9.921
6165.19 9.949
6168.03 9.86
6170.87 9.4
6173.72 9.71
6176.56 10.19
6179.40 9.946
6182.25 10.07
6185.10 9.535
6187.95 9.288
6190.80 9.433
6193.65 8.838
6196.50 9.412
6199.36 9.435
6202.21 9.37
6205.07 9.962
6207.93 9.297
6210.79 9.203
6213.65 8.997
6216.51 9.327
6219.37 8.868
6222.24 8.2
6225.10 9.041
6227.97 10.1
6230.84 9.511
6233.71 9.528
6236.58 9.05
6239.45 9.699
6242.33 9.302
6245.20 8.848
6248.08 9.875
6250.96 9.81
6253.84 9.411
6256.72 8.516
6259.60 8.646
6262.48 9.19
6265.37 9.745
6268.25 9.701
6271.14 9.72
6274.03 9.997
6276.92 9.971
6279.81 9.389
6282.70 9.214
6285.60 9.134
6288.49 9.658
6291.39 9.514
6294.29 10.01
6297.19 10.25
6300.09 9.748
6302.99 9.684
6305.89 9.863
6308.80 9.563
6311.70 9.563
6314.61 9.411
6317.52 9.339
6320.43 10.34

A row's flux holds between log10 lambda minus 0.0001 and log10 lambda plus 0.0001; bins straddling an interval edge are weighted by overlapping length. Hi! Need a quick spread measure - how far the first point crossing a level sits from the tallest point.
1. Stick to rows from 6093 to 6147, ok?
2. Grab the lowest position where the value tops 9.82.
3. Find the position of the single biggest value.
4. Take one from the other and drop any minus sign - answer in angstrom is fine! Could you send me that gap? 39.5 angstrom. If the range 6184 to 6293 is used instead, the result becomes 22.9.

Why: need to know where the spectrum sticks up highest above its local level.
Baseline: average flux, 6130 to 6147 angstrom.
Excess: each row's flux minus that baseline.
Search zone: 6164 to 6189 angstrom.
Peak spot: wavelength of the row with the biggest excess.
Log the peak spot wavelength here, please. 6176.56 angstrom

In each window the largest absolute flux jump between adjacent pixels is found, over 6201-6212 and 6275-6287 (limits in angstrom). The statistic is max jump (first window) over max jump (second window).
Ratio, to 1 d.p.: 1.1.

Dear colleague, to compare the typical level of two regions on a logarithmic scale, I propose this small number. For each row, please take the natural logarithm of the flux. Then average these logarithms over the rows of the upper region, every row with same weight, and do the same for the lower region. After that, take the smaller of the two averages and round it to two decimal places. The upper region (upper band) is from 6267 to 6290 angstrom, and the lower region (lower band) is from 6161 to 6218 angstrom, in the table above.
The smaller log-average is 2.26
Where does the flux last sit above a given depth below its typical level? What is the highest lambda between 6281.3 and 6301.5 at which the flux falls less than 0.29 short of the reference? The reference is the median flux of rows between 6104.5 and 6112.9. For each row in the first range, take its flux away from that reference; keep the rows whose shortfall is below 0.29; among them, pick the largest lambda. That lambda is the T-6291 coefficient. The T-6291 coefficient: 6300.09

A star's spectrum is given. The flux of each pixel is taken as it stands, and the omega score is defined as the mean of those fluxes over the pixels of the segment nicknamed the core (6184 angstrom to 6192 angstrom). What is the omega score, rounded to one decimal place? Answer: 9.4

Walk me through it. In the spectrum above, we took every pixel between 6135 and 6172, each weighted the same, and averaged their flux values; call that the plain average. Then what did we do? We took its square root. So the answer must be 3.13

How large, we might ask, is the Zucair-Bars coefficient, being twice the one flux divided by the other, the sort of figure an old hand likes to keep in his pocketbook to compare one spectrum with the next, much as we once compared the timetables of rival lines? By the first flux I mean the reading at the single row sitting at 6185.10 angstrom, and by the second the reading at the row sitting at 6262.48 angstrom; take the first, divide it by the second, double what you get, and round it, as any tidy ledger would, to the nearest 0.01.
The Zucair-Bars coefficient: 2.08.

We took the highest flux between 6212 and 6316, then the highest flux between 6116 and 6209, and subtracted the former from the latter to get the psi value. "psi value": 0.34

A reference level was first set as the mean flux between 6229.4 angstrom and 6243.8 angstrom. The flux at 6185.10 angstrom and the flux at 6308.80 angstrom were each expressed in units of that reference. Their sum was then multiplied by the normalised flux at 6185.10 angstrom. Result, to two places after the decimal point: 2.05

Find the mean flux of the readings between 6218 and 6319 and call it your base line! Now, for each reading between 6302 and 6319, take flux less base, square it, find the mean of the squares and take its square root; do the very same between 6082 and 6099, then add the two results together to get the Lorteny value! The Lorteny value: 1.0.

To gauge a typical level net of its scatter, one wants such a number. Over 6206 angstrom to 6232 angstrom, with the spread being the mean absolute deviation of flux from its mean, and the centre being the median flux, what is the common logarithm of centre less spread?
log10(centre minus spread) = 0.947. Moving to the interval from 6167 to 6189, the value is 0.979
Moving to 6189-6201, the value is 0.964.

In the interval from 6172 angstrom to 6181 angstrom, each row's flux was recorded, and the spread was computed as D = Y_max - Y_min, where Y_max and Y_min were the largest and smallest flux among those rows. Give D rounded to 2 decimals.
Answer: 0.48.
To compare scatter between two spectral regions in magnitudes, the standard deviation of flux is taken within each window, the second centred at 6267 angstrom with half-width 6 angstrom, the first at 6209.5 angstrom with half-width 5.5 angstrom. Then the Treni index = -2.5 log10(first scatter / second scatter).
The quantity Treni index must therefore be -0.49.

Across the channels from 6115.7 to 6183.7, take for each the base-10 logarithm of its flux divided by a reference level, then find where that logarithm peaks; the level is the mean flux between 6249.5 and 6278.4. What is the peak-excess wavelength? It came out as 6145.35 angstrom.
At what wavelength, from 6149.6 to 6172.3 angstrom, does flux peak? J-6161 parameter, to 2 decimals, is 6165.19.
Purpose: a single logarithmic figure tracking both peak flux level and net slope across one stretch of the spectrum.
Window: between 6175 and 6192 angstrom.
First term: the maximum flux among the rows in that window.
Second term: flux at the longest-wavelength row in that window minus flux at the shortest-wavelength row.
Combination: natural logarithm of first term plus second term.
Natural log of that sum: 2.24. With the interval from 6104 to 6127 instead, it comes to 2.33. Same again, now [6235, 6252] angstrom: 2.36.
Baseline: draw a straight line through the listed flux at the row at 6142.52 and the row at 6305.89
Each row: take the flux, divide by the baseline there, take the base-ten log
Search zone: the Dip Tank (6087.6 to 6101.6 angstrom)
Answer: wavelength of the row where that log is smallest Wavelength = 6100.24 angstrom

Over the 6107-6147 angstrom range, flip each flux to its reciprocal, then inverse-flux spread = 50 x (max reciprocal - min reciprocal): 0.80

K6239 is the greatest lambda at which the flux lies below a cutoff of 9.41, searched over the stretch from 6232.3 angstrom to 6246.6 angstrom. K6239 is 6245.20 angstrom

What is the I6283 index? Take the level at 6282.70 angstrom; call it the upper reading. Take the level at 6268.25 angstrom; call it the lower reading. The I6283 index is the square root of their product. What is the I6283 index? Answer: 9.5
